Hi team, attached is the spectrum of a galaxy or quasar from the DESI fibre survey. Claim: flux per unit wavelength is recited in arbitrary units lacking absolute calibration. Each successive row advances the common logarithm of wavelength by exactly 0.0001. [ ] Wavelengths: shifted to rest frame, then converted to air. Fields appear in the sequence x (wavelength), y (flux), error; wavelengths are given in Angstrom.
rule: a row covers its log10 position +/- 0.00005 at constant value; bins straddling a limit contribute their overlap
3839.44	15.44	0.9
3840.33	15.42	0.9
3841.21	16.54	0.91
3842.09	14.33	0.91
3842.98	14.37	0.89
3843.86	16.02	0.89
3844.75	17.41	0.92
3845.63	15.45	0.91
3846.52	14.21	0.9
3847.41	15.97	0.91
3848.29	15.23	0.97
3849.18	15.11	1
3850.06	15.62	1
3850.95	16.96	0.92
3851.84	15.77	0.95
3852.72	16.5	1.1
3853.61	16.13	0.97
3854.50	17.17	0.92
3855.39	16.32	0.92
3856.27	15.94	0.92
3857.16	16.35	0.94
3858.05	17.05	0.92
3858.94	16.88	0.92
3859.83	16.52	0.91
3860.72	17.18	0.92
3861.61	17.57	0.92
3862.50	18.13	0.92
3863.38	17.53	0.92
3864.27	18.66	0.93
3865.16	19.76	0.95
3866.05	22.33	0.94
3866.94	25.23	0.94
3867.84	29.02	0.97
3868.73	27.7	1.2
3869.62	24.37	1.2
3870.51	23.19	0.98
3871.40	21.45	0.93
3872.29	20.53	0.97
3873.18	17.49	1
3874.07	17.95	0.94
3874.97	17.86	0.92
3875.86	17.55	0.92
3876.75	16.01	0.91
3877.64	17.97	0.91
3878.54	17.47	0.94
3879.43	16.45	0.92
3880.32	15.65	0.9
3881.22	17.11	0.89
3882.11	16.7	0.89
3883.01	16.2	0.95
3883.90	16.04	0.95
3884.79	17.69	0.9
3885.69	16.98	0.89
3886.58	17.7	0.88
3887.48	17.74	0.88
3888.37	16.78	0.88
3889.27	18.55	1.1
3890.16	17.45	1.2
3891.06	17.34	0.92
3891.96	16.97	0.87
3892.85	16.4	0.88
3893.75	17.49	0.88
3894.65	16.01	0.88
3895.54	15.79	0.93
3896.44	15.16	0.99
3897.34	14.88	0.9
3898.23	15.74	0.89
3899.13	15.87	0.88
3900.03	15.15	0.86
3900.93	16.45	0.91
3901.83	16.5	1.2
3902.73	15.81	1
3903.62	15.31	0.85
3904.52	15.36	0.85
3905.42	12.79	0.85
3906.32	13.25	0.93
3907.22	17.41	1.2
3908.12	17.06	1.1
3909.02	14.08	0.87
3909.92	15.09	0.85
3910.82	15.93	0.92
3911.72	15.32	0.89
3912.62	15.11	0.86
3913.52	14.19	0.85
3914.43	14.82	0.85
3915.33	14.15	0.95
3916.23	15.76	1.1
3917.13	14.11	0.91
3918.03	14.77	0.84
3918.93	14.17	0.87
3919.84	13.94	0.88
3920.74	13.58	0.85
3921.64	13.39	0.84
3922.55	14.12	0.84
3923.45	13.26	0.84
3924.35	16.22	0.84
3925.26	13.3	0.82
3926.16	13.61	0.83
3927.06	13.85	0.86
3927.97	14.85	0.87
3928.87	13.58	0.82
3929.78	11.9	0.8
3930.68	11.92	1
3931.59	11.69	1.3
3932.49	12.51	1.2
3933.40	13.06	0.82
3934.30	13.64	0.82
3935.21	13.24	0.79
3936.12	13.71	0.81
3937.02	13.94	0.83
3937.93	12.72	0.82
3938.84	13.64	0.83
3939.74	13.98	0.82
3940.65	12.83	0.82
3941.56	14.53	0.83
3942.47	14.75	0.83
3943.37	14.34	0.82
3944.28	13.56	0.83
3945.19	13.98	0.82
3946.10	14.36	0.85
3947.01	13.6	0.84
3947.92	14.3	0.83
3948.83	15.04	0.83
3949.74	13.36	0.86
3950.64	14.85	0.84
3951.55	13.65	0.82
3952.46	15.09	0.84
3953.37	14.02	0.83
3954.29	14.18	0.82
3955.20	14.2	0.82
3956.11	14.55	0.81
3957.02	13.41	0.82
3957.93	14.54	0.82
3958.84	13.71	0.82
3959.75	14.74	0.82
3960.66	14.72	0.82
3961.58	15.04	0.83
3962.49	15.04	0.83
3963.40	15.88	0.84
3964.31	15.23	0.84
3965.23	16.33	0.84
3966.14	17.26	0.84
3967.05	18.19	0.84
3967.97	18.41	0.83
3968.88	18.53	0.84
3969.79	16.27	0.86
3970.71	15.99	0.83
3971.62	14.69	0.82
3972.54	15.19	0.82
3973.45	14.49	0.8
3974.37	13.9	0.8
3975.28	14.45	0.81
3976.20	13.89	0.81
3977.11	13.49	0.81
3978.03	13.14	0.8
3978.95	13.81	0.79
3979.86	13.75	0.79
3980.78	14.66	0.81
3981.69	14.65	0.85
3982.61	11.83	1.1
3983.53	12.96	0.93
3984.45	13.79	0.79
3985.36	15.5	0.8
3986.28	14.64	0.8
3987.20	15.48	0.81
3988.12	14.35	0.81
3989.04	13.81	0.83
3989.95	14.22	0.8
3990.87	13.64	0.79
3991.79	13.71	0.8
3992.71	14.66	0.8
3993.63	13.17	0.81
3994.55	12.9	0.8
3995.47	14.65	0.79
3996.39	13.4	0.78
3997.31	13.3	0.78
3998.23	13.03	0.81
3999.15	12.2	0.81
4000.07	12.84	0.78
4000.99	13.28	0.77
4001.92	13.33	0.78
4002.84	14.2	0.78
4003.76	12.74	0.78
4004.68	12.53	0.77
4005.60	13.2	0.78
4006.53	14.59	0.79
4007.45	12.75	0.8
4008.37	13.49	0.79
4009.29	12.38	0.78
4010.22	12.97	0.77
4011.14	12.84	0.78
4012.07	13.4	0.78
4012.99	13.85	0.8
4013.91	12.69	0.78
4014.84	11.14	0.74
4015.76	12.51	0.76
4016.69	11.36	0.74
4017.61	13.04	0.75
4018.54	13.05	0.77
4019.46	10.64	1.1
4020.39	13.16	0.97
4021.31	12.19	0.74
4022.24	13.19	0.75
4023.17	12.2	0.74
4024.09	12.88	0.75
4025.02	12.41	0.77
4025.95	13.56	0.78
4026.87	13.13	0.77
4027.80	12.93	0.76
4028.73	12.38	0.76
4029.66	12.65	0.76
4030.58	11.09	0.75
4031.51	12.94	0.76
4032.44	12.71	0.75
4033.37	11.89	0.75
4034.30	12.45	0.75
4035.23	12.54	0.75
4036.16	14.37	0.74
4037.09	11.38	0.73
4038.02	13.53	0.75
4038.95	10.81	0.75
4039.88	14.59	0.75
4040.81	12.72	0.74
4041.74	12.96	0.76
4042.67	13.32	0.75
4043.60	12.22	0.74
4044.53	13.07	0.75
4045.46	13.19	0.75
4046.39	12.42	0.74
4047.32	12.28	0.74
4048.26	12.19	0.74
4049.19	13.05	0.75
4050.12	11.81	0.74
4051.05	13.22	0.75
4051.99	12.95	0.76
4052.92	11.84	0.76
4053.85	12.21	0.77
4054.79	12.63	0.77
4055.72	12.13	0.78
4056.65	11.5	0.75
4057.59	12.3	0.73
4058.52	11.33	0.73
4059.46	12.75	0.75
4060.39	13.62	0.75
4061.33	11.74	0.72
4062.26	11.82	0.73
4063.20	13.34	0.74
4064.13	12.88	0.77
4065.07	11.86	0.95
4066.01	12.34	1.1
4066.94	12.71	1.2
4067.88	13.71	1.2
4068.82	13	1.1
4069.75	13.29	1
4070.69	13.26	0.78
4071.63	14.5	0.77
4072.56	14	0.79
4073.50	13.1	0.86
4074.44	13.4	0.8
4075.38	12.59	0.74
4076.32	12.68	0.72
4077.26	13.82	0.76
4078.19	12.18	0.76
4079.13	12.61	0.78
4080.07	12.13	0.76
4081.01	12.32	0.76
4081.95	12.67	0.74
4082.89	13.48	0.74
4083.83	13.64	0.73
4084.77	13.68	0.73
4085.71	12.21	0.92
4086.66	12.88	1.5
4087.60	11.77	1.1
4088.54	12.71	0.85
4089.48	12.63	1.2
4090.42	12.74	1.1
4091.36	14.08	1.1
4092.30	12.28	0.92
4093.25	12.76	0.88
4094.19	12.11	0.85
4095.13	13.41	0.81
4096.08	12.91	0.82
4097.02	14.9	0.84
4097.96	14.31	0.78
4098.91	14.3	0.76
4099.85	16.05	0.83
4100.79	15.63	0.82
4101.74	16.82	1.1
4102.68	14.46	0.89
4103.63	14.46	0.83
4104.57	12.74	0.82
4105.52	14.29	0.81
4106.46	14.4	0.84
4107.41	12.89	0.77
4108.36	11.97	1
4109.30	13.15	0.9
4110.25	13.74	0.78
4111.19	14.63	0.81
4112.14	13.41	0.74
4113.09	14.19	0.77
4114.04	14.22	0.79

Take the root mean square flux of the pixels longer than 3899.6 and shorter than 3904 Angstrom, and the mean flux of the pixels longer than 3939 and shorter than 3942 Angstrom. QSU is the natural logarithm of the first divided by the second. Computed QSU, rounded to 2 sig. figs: 0.14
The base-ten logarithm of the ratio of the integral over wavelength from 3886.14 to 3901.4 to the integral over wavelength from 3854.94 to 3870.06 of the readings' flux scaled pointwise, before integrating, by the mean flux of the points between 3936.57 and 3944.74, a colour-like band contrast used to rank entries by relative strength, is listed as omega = -0.07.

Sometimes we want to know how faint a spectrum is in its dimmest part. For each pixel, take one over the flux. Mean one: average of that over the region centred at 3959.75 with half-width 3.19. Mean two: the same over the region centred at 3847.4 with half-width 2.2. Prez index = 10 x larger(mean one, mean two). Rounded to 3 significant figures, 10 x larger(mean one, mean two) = 0.693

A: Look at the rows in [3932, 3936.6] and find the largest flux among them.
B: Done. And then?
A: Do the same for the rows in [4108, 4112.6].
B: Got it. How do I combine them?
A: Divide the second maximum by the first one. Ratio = 1.07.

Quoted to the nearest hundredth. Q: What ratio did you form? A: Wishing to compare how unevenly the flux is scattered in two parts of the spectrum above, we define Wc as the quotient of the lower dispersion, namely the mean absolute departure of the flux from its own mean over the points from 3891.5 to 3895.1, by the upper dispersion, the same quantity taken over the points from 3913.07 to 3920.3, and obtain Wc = 1.09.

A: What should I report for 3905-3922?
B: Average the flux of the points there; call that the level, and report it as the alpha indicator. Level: 14.7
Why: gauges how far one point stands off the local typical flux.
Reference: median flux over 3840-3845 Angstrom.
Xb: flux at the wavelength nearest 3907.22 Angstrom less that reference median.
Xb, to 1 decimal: 1.7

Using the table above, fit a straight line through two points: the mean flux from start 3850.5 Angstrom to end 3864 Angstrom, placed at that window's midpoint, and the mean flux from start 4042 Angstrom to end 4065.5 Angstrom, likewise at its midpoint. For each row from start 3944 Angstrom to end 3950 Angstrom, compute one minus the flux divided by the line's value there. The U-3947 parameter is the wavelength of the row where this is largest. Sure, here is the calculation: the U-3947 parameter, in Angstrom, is 3949.74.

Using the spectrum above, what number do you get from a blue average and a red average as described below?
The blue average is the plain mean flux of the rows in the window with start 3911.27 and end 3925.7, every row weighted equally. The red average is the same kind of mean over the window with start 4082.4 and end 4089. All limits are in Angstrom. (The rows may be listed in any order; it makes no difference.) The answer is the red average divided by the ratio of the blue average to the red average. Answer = 11.6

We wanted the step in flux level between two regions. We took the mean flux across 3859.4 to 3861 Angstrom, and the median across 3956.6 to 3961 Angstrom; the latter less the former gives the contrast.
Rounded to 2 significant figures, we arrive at -2.3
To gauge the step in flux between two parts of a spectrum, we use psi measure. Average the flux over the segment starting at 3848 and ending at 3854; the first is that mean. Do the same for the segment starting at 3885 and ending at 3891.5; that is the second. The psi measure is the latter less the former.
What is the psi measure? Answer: 1.6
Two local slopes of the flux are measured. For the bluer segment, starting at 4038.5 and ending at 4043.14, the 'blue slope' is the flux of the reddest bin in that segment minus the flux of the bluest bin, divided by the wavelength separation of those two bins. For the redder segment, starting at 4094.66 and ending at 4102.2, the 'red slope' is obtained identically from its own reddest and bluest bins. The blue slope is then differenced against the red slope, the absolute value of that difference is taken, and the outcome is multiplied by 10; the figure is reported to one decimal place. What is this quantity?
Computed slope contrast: 1.6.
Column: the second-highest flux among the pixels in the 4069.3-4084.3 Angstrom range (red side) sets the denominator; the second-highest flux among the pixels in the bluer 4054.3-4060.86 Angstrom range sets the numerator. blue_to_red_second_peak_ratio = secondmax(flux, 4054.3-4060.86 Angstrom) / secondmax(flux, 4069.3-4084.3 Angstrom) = 0.91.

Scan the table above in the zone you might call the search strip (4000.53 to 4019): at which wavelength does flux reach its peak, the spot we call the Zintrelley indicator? 4006.53 Angstrom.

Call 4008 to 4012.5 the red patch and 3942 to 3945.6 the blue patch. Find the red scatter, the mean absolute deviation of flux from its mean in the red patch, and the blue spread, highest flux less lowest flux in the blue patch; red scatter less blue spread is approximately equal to -0.8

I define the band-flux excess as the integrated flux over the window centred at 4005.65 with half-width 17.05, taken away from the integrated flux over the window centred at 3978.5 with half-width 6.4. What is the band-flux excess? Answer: -269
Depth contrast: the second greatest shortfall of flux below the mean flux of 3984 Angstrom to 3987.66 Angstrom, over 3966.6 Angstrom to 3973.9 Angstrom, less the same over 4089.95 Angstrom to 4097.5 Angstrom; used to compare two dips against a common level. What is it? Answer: -2.4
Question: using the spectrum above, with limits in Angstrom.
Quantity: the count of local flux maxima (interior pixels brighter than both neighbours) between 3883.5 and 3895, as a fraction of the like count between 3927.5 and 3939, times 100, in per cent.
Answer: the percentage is 133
